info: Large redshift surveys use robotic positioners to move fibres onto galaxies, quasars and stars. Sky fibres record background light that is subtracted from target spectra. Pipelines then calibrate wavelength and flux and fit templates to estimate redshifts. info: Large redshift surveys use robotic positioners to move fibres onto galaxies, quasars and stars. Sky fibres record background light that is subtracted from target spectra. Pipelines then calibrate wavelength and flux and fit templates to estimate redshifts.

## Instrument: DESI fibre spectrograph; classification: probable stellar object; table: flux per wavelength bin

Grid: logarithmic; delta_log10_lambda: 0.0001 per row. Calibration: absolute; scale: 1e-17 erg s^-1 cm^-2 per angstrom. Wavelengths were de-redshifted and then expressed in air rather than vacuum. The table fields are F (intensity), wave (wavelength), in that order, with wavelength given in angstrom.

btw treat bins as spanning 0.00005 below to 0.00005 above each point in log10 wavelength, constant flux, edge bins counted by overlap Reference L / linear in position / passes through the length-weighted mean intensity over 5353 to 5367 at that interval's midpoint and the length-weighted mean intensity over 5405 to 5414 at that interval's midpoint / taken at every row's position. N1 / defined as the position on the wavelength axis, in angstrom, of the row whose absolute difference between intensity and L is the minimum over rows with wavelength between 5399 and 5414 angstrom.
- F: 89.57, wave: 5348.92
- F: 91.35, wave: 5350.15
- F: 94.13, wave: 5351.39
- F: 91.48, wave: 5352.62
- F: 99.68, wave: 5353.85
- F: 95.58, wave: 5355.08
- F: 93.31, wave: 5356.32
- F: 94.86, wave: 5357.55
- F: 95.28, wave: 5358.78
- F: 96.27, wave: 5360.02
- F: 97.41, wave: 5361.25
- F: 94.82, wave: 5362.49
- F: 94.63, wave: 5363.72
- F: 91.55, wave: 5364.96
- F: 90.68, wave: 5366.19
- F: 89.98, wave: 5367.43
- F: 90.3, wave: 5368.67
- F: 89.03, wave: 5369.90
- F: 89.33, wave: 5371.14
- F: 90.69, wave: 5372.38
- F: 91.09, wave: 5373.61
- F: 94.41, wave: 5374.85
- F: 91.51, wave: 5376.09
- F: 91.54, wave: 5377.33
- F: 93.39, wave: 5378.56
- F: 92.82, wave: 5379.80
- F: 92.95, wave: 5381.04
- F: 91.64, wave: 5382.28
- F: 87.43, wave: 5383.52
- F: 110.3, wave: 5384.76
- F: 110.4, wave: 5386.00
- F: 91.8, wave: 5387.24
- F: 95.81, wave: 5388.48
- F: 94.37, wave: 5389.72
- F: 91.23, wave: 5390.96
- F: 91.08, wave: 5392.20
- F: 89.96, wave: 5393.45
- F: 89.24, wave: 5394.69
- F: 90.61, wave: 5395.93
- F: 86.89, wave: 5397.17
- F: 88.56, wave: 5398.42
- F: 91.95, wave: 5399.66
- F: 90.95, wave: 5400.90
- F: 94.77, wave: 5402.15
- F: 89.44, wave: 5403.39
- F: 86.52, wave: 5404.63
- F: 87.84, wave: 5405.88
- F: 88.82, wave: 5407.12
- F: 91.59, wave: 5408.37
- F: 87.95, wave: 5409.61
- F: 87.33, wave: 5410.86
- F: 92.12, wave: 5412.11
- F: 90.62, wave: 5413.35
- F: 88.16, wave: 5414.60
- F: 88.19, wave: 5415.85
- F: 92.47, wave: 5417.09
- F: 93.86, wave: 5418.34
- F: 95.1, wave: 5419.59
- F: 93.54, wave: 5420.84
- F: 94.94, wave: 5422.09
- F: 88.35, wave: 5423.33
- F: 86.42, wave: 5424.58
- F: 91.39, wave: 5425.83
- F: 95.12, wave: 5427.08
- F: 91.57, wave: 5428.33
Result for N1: 5403.39 angstrom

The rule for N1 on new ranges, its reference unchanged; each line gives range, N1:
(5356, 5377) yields 5357.55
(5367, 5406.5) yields 5387.24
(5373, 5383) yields 5379.80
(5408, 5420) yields 5415.85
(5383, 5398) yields 5387.24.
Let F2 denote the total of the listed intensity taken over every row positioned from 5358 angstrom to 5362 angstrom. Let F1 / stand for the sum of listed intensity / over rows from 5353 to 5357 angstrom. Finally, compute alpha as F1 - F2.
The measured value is 0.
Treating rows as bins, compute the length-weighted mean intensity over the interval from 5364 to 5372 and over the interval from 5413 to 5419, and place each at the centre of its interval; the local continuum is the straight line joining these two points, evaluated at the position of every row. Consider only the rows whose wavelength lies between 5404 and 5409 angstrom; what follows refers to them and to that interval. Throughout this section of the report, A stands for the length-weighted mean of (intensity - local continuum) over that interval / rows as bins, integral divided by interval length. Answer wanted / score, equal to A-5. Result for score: -6.9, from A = -1.9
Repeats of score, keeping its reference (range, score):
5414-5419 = -4.9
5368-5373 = -5.4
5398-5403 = -3.9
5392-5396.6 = -5.4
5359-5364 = 0.6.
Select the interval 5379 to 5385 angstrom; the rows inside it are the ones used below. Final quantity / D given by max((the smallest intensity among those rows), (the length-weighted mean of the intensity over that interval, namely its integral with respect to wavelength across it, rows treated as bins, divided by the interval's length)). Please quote 93.9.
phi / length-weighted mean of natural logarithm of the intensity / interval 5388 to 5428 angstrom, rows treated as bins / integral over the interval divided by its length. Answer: 4.508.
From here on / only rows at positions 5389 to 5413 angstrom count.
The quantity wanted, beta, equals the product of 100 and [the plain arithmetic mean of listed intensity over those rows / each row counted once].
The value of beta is 9006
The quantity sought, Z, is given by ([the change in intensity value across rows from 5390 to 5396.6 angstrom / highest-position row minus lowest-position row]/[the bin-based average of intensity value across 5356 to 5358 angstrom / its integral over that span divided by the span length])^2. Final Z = 0.0000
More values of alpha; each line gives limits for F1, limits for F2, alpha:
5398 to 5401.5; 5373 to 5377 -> -6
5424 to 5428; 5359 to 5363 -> -16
